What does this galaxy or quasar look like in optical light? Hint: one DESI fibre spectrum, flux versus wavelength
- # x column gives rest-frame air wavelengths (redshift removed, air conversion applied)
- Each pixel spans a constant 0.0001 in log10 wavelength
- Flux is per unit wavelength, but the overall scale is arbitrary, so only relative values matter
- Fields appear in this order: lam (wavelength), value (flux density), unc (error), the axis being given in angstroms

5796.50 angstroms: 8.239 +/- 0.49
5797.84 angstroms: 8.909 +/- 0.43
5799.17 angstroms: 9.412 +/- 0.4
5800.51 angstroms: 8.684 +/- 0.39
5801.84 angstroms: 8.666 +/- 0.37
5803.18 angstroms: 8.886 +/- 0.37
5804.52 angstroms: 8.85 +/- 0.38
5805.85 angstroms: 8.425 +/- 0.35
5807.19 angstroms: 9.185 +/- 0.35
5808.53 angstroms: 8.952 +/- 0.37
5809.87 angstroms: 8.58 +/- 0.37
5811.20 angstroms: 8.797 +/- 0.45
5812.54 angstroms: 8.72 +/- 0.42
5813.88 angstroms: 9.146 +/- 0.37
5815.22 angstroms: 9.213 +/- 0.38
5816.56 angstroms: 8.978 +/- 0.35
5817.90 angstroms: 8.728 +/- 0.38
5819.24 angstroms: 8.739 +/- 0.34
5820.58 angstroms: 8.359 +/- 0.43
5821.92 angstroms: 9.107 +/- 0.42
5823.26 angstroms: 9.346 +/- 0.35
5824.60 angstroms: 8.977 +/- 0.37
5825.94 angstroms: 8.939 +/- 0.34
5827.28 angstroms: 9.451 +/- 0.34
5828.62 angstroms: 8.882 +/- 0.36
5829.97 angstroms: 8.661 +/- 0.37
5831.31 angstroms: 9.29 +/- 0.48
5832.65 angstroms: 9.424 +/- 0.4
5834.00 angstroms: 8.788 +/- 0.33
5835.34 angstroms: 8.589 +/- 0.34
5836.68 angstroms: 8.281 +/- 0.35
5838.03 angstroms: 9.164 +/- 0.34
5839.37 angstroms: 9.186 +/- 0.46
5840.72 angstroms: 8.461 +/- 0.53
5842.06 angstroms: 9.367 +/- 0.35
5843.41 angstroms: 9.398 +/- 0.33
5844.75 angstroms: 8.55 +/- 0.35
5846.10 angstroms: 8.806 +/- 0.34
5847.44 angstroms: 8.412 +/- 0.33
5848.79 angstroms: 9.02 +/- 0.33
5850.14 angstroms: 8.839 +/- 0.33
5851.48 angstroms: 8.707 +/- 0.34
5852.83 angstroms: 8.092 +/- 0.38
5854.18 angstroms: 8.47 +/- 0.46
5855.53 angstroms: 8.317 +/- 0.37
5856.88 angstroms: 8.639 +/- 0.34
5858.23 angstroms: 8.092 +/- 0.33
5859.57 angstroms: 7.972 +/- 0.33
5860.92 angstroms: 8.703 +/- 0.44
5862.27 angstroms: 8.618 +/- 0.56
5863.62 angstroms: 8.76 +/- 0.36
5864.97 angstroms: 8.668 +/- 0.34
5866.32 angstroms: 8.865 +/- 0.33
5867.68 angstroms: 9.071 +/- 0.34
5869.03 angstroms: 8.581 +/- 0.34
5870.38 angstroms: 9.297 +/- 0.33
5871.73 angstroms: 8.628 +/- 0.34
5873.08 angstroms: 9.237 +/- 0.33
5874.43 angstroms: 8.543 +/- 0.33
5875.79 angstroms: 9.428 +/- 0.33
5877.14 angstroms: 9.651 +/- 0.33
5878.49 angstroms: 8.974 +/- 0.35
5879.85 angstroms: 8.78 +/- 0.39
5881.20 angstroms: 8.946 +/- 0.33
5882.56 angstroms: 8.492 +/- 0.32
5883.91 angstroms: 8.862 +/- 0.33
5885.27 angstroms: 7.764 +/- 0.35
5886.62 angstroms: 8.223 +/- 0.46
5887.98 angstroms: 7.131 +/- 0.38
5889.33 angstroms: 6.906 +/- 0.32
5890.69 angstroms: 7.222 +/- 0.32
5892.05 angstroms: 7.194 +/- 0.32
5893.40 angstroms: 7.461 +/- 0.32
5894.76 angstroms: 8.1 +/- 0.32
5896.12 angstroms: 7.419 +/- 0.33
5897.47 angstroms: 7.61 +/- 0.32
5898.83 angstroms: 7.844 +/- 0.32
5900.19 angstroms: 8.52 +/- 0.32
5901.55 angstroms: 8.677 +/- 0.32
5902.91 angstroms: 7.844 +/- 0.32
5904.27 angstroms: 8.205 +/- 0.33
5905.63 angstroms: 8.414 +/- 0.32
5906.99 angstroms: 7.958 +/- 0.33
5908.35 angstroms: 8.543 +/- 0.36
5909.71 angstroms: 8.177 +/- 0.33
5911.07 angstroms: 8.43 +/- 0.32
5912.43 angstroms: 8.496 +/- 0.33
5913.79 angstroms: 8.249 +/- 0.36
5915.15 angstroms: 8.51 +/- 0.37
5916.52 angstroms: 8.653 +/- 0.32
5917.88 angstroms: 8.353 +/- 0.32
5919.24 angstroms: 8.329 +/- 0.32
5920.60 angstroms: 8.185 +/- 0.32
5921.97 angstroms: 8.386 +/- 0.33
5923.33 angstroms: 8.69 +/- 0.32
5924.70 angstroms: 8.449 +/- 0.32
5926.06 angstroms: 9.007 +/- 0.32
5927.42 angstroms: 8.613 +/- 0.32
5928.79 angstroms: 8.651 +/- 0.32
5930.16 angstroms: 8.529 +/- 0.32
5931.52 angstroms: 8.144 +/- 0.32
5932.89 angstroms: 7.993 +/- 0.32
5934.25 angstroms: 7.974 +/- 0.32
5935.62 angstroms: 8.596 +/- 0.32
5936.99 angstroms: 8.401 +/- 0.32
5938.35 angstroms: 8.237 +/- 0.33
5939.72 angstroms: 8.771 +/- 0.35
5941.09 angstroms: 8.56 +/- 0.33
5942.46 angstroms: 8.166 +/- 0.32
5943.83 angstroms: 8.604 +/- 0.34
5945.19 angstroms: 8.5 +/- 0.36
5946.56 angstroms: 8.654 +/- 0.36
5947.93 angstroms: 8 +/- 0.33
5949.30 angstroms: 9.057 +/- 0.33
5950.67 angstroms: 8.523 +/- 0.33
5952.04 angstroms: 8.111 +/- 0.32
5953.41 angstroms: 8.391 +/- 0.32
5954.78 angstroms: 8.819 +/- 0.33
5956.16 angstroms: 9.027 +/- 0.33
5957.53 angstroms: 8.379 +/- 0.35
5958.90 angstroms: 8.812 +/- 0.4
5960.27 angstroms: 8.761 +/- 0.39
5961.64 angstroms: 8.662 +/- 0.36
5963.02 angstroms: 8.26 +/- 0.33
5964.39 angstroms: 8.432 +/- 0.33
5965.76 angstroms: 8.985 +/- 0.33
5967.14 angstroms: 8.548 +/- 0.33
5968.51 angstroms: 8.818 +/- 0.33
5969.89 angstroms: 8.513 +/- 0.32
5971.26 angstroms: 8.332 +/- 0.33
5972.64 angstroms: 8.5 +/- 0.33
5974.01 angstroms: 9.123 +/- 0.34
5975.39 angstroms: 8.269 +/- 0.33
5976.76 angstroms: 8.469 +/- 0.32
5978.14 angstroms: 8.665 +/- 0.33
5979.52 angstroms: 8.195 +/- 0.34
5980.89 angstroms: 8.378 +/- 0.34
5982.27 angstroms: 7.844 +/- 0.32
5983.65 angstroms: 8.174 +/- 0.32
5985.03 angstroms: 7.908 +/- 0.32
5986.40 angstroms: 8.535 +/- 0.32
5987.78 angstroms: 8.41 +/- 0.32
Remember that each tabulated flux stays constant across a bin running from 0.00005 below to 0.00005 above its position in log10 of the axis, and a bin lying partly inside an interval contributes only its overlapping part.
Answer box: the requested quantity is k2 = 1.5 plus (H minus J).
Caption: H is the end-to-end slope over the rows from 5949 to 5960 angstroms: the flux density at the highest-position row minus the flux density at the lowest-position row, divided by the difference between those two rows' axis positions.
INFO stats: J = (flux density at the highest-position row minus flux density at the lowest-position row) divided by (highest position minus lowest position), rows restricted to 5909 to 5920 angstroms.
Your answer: 1.46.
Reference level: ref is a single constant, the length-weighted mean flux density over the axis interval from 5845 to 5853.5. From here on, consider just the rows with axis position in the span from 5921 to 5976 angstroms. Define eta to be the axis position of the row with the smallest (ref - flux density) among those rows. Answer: 5974.01 angstroms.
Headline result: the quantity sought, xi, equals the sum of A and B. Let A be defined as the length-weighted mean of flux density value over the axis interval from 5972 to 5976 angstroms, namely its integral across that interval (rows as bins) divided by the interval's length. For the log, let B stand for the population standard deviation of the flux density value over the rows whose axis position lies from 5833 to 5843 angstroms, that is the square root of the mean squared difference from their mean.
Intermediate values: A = 8.6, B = 0.382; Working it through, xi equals 9.02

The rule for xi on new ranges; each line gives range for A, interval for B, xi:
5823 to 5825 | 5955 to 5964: 9.41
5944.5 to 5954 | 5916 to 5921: 8.64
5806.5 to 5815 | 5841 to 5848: 9.32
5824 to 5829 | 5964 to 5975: 9.35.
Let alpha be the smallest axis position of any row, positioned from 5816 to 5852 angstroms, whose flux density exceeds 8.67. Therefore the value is 5816.56 angstroms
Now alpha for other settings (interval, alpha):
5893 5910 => 5901.55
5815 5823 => 5815.22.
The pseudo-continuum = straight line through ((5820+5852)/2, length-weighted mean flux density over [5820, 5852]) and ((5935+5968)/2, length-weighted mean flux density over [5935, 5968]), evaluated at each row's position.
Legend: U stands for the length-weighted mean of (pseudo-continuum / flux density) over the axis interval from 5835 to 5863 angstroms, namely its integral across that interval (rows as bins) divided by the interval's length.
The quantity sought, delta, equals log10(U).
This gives 0.012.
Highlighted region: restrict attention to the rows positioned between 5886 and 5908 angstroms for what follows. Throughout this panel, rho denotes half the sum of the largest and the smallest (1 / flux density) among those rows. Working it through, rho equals 0.130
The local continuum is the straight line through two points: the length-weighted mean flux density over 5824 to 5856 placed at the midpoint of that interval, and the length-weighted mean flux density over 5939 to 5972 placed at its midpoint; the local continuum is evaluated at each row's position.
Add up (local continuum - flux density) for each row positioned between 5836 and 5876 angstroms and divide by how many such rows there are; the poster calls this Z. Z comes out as 0.06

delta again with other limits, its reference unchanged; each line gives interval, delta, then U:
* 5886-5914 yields 0.043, 1.10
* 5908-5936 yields 0.012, 1.03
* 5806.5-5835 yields 0.001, 1.00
